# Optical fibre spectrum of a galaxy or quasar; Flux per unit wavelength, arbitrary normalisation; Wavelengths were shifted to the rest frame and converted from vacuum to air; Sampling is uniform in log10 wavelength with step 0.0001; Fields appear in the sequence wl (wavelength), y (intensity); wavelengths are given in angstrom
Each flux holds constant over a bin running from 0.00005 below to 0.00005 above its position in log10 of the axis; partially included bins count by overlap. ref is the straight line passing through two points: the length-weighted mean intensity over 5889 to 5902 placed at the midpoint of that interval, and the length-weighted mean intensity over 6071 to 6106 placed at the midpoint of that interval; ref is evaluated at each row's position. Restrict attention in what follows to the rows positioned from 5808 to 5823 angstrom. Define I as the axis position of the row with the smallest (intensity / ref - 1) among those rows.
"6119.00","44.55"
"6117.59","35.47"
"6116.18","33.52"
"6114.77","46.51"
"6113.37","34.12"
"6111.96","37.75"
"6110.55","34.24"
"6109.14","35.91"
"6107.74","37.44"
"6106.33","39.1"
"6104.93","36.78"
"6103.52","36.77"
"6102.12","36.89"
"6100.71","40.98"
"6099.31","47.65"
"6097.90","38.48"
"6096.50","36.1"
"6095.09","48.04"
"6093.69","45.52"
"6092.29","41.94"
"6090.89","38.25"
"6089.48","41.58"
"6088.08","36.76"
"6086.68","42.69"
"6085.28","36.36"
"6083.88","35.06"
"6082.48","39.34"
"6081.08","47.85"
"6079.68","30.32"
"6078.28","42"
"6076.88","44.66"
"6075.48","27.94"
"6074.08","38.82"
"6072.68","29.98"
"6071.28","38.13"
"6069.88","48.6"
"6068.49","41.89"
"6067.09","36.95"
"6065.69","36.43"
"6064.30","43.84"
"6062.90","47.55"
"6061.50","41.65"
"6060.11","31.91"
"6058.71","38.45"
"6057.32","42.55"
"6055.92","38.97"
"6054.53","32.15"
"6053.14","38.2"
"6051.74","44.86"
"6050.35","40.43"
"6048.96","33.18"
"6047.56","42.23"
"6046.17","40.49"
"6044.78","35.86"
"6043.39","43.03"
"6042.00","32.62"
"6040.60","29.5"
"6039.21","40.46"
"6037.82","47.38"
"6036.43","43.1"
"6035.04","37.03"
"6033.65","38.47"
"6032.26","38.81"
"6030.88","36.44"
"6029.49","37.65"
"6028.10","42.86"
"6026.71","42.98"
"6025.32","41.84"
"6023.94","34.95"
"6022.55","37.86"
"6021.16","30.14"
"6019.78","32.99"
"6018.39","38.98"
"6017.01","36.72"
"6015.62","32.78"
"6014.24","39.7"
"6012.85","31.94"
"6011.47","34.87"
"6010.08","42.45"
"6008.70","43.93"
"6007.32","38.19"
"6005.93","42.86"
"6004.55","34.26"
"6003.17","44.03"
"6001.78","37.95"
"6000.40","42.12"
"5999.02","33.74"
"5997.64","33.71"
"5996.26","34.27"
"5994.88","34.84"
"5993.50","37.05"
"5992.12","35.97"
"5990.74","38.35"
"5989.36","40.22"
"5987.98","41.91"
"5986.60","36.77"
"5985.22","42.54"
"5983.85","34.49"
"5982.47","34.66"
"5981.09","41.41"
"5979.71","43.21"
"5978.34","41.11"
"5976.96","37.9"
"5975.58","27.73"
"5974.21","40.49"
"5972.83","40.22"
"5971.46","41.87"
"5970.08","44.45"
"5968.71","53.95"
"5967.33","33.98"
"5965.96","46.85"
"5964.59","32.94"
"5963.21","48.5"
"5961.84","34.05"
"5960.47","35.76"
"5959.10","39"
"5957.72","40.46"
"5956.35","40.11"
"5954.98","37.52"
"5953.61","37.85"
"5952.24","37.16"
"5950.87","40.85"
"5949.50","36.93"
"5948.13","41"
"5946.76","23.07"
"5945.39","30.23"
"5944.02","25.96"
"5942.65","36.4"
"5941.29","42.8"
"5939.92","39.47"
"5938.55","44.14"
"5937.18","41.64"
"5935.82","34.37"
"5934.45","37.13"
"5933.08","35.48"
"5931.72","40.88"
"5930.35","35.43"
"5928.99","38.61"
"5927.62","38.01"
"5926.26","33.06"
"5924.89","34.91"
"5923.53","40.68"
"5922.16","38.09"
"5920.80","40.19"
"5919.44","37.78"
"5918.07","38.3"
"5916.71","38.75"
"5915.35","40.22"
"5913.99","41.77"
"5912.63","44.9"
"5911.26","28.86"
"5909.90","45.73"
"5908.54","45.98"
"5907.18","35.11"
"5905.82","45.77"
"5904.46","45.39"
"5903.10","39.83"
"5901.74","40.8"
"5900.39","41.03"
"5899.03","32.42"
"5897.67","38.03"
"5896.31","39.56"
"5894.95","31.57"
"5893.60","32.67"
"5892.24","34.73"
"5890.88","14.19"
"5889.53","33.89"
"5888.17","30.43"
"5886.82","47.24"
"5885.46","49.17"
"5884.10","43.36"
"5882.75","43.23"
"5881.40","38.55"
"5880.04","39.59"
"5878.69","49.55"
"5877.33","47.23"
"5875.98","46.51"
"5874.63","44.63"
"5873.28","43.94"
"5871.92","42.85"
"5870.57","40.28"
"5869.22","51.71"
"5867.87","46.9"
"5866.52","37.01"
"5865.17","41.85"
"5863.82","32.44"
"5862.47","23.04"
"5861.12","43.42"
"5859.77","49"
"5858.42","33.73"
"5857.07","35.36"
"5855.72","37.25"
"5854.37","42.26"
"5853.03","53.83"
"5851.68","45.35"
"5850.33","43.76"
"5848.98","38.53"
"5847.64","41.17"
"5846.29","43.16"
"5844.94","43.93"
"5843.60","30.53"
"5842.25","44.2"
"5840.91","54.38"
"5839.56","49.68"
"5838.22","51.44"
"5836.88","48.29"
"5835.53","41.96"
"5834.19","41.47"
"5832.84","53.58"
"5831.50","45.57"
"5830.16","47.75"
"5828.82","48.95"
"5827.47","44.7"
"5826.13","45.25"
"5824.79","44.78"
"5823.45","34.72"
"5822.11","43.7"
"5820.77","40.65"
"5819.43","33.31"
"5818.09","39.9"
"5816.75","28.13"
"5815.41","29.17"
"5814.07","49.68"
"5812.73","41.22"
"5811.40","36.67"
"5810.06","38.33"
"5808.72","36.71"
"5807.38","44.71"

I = 5816.75 angstrom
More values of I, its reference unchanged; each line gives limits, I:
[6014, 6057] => 6040.60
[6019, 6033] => 6021.16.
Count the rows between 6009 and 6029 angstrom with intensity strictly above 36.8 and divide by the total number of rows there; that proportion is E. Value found 0.5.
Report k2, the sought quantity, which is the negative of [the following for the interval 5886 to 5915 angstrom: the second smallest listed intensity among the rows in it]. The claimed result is -29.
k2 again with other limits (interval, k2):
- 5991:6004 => -34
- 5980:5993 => -35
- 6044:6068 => -32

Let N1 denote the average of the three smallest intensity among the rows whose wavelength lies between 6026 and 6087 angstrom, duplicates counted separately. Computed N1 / 29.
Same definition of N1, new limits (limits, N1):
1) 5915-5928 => 35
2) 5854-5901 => 23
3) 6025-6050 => 32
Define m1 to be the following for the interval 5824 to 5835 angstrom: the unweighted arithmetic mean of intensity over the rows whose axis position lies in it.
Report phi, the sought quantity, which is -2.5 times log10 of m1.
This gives -4.17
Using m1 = 46.5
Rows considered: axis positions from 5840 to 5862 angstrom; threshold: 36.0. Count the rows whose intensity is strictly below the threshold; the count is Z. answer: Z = 3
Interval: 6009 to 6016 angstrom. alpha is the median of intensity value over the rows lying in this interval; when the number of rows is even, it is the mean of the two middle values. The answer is 35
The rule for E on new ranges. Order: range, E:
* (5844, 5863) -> 0.8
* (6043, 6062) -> 0.7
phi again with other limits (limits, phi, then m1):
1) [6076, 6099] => -4.01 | 40.3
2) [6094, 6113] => -3.98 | 38.9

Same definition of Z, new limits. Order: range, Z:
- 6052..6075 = 3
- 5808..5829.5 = 4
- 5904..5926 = 3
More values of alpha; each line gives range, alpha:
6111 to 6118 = 35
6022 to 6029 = 42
